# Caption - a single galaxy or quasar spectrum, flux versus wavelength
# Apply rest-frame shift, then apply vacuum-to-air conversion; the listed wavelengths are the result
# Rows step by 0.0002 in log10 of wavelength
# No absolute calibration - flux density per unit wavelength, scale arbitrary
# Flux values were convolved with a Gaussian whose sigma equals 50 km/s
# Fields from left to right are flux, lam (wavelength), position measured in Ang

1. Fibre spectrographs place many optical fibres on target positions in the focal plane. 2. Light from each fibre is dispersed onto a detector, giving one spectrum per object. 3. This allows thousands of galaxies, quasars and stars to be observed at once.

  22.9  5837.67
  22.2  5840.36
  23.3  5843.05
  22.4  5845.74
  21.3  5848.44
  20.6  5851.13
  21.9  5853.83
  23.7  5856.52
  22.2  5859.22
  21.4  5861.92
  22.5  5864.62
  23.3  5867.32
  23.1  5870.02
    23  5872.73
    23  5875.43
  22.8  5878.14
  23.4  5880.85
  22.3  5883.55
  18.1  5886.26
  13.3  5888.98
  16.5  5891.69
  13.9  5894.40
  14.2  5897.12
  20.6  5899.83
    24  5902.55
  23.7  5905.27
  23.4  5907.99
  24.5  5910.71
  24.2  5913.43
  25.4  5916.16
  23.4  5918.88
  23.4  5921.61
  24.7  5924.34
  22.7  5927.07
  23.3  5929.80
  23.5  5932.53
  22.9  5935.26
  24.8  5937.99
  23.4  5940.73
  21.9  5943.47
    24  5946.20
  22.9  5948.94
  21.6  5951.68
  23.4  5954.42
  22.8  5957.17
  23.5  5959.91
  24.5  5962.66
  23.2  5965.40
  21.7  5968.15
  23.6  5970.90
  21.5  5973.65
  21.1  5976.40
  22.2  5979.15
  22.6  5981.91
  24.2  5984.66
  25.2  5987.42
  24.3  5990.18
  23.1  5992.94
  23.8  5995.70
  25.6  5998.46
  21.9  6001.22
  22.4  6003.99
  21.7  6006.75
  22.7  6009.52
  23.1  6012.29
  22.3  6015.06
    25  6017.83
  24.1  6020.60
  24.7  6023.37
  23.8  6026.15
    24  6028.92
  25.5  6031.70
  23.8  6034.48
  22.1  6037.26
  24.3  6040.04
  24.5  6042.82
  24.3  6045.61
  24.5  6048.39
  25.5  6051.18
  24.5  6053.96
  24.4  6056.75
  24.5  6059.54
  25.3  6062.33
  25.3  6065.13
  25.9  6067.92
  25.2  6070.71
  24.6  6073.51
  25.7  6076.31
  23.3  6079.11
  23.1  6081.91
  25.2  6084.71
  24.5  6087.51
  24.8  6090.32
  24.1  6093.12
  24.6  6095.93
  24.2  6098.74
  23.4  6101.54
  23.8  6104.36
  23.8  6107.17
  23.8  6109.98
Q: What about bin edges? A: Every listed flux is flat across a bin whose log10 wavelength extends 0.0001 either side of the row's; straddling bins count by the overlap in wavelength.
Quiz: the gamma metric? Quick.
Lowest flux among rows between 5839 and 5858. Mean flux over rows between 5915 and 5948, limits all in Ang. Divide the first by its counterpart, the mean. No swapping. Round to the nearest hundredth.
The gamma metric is 0.87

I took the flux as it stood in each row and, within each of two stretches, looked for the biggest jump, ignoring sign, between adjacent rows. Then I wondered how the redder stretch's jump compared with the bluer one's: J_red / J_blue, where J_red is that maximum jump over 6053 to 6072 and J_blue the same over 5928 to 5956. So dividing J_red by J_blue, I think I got 0.4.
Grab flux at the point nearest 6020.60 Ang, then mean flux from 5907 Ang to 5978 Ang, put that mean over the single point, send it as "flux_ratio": 0.97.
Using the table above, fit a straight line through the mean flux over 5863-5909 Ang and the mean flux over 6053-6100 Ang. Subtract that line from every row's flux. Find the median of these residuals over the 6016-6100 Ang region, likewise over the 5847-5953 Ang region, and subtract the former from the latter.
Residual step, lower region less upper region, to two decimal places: 1.68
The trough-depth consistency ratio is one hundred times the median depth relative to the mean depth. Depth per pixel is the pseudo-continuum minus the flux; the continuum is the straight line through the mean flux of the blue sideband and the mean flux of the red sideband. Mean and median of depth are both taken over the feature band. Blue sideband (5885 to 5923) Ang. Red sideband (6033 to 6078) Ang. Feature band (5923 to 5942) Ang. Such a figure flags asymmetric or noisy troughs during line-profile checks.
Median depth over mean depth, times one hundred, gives 89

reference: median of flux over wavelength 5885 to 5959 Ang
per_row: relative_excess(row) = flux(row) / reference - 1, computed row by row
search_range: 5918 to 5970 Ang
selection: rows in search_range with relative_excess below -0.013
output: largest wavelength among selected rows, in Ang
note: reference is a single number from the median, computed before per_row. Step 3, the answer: 5968.15 Ang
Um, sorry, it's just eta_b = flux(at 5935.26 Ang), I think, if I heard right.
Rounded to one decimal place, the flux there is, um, 22.9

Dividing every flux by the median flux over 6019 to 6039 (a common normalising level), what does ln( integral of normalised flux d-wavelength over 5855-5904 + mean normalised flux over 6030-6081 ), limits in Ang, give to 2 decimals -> 3.76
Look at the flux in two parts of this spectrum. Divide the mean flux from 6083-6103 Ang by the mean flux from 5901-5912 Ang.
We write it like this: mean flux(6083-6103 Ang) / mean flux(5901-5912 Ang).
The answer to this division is 1.02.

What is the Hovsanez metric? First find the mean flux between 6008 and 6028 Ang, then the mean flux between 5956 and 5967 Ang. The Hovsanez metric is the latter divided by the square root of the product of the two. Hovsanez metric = 0.996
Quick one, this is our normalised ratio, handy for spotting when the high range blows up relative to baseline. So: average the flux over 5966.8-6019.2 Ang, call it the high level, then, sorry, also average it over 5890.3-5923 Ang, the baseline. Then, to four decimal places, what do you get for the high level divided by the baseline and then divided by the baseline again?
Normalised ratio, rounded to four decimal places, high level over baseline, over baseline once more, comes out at 0.0502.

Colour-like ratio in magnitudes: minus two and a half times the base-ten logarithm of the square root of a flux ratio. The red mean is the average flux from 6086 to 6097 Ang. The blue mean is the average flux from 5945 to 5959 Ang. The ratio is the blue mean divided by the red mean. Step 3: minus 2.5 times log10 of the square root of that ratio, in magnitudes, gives 0.036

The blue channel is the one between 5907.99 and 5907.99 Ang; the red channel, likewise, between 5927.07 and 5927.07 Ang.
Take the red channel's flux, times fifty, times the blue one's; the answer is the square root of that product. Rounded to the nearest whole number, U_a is 163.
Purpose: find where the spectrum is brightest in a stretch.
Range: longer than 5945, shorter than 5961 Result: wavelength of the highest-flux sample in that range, 5946.20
